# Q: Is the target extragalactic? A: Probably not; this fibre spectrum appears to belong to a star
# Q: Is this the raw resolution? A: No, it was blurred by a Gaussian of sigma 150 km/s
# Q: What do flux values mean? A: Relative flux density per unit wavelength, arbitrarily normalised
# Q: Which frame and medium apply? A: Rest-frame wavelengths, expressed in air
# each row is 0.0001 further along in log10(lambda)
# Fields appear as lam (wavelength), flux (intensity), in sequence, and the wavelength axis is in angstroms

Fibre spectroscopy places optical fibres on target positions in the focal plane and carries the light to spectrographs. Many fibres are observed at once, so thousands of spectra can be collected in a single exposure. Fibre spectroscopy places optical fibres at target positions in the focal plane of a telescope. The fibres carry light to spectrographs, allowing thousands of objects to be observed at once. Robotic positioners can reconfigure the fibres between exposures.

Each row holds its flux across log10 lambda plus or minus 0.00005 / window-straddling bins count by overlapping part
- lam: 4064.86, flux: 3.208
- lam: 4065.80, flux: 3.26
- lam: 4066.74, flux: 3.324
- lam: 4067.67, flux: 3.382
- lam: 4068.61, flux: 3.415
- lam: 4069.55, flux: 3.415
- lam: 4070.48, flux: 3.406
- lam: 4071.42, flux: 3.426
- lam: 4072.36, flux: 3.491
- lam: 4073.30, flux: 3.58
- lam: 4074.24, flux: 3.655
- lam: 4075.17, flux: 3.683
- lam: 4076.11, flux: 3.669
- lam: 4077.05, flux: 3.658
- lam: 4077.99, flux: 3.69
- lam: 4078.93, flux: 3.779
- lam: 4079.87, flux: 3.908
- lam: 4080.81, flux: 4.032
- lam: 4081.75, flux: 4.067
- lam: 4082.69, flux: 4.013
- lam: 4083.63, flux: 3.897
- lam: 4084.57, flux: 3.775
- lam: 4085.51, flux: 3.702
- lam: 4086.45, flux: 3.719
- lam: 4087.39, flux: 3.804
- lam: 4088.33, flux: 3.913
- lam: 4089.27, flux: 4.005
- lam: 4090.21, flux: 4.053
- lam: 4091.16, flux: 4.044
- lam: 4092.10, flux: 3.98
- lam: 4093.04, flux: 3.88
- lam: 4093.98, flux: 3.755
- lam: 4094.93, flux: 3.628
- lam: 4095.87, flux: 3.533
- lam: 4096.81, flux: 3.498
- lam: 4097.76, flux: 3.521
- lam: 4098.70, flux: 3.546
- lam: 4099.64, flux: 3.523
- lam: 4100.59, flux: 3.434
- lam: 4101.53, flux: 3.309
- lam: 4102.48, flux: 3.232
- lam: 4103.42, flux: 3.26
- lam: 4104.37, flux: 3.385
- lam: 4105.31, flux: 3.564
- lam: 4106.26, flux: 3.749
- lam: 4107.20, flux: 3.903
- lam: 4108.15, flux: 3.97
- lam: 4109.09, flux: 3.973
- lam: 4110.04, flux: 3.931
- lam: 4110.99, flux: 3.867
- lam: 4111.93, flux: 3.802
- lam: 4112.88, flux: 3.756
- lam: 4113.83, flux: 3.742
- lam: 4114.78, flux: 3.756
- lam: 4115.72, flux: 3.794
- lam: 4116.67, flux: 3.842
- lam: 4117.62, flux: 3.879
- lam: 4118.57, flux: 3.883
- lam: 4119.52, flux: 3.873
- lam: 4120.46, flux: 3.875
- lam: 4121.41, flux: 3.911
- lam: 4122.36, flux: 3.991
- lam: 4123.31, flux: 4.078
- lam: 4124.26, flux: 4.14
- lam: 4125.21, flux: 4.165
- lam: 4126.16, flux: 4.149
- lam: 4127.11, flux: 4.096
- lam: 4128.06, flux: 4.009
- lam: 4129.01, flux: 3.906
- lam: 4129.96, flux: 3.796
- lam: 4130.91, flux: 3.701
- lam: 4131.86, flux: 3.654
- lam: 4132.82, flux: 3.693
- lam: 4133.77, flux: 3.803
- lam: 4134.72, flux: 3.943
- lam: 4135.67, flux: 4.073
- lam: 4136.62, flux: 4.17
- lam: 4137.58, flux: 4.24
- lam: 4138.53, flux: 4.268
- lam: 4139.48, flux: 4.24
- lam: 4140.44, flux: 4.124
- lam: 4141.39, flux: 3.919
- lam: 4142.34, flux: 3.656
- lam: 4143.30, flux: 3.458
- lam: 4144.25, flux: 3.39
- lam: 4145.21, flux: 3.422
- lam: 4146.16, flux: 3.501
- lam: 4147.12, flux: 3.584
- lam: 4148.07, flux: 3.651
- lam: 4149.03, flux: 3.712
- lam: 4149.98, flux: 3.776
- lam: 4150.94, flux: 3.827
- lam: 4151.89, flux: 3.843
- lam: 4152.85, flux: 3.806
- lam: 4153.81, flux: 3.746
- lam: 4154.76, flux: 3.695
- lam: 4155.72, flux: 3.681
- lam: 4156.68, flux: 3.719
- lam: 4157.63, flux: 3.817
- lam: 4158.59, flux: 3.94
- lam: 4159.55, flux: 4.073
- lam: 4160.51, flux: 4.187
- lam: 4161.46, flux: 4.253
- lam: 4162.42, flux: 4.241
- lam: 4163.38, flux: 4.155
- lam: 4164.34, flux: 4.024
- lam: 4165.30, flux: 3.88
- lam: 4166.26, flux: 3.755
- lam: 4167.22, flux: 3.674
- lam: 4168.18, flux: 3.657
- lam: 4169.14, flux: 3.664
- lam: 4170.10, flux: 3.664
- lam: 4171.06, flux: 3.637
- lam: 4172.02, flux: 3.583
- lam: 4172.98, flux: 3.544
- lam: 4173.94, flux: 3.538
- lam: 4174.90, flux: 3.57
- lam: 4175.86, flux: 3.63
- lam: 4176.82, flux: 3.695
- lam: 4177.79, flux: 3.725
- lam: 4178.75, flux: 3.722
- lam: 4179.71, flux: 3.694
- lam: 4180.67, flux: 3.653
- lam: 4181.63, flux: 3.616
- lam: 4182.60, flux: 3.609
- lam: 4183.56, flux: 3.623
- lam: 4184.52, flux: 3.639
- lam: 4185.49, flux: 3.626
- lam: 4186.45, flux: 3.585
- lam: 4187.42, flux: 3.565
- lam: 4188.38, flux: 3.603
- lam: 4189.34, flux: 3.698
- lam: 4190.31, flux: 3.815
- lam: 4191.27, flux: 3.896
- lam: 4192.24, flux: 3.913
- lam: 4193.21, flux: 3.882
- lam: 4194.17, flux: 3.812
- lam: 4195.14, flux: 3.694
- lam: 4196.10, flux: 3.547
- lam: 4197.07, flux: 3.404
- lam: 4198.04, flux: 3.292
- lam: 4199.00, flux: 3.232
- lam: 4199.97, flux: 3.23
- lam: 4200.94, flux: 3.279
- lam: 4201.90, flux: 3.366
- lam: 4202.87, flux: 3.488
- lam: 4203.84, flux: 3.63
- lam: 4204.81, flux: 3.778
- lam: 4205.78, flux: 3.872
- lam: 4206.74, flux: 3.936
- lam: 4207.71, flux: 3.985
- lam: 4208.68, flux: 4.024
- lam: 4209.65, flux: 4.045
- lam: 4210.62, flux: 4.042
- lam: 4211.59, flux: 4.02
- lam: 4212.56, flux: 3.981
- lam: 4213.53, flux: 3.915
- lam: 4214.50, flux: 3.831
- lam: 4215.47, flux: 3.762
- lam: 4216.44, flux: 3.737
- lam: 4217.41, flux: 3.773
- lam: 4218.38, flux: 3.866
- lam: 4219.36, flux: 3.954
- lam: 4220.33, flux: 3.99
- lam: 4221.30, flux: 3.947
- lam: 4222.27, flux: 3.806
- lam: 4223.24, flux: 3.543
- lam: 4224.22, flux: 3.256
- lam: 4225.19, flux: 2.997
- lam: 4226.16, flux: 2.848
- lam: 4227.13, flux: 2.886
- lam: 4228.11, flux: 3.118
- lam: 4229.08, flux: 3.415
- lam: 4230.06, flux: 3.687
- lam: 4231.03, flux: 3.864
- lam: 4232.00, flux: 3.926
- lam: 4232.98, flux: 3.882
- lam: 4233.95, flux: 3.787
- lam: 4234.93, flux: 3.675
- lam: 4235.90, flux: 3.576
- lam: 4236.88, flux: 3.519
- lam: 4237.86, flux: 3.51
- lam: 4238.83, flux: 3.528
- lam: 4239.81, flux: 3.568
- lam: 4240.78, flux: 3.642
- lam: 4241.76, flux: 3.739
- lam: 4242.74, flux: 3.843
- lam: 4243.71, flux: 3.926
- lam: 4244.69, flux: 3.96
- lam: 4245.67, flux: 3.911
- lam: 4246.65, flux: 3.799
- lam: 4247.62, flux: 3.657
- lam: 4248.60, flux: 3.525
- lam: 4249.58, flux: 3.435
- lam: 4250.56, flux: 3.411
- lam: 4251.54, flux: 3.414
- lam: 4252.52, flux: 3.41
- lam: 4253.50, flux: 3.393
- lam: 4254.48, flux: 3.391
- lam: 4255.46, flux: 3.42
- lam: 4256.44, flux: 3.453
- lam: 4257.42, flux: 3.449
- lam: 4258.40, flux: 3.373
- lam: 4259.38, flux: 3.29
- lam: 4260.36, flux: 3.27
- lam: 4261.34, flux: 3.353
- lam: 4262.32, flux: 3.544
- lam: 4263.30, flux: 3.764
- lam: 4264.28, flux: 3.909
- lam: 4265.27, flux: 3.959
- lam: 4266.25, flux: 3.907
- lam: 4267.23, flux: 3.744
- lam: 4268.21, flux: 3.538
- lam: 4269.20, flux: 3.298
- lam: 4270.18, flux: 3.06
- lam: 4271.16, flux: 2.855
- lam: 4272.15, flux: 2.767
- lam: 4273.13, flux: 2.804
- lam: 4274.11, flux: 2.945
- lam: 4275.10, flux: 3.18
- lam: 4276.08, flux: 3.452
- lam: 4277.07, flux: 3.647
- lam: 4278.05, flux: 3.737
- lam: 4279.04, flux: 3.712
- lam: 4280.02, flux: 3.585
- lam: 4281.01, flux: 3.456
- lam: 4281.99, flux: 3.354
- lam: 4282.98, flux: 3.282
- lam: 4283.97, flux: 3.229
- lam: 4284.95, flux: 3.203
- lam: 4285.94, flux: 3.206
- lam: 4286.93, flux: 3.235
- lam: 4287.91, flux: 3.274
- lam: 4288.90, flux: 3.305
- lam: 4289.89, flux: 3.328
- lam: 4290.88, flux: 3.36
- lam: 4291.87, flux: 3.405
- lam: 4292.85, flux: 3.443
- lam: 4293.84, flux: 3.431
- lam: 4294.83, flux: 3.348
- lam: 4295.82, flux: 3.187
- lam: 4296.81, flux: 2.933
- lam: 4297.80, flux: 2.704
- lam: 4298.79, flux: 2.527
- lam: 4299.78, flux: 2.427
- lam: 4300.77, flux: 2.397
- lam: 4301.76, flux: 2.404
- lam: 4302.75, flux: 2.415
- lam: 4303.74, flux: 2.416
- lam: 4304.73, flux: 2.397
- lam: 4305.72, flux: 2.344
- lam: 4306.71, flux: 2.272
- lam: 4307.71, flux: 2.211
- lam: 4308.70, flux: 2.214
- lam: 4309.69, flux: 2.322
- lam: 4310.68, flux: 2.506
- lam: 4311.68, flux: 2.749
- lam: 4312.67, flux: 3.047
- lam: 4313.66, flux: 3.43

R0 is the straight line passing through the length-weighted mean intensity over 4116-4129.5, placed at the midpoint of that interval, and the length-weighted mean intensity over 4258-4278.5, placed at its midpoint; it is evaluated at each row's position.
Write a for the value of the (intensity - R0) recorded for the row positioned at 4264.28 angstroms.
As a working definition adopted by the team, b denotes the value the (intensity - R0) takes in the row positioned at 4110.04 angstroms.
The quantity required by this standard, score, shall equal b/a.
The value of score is -0.2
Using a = 0.49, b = -0.1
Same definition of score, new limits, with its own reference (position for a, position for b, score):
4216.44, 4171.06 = -1.2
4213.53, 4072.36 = -2.3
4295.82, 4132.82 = 2.4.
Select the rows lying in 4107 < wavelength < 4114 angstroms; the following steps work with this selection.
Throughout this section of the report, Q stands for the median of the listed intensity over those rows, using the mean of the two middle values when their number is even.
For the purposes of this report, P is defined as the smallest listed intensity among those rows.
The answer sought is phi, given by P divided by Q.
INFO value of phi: 0.96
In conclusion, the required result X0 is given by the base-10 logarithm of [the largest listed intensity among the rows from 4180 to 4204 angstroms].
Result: 0.593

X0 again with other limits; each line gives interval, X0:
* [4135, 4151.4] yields 0.630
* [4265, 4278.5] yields 0.598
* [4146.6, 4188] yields 0.629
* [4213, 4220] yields 0.597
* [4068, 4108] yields 0.609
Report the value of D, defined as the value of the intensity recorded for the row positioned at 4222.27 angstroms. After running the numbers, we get 3.806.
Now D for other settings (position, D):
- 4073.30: 3.58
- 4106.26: 3.749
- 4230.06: 3.687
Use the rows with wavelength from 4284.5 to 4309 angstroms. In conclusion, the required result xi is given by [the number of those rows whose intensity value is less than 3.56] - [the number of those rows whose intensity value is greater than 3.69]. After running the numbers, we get 25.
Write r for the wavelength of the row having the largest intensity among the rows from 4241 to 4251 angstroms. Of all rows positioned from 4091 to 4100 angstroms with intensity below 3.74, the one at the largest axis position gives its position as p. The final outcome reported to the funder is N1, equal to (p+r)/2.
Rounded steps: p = 4099.64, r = 4244.69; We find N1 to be 4172.2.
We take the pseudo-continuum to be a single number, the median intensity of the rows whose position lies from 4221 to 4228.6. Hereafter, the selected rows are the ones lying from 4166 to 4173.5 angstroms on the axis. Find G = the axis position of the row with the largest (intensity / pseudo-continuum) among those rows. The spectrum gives 4166.26 angstroms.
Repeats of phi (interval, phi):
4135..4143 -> 0.88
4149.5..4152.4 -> 0.99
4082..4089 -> 0.97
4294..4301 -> 0.89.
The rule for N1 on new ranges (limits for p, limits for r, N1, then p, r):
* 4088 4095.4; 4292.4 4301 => 4193.9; 4094.93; 4292.85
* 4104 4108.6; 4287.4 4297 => 4199.1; 4105.31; 4292.85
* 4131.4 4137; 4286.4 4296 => 4212.8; 4132.82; 4292.85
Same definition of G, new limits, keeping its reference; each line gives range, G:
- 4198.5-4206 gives 4205.78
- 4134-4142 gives 4138.53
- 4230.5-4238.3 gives 4232.00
